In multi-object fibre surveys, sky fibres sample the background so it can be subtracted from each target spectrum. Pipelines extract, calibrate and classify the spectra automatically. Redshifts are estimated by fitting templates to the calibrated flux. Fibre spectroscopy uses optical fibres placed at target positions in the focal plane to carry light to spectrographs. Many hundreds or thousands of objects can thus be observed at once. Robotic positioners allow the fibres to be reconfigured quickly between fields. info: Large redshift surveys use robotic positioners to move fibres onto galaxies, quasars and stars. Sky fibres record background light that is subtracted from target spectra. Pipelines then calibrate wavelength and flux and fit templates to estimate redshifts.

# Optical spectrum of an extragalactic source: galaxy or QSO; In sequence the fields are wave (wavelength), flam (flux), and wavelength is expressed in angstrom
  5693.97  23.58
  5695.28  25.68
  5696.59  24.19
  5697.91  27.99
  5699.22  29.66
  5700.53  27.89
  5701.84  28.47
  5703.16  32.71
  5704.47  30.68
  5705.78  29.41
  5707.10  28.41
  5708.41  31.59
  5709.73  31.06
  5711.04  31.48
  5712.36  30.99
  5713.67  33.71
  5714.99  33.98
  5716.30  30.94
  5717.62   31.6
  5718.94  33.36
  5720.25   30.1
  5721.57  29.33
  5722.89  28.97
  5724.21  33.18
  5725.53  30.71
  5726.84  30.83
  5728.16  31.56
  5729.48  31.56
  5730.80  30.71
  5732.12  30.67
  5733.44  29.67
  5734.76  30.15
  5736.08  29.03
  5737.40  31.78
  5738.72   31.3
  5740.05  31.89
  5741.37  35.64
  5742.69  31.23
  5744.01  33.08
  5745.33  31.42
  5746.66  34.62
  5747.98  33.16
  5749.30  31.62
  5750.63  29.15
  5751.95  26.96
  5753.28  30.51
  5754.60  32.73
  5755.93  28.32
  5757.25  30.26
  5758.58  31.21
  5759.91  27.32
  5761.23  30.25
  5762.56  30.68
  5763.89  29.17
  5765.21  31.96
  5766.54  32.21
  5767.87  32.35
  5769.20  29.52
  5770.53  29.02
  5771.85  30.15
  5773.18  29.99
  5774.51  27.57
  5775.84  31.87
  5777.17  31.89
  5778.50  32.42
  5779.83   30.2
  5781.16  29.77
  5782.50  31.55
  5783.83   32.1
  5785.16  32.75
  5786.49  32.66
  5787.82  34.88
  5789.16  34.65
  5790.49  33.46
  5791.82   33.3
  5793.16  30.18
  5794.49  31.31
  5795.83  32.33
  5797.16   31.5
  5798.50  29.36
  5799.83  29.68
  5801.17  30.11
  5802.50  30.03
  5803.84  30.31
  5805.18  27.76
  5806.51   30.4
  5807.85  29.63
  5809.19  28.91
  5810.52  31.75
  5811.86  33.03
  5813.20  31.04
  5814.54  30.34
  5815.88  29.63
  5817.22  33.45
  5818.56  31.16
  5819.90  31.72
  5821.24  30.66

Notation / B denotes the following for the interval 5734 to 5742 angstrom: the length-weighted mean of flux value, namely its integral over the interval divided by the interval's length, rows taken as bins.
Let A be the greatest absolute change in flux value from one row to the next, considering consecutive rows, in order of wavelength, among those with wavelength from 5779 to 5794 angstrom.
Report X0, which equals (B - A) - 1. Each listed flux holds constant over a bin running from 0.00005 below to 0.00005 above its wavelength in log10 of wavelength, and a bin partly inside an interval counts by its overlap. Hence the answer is 27.5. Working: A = 3.12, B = 31.58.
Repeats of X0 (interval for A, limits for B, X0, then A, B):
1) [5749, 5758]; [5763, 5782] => 25.2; 4.41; 30.58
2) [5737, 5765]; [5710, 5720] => 26.8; 4.41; 32.18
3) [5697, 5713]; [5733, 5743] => 26.1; 4.24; 31.37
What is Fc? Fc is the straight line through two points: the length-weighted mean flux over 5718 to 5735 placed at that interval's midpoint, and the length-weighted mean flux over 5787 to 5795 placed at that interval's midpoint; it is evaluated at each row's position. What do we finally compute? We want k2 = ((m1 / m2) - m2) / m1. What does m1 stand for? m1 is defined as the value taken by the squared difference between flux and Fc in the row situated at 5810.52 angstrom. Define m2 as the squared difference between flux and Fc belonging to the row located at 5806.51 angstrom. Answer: -3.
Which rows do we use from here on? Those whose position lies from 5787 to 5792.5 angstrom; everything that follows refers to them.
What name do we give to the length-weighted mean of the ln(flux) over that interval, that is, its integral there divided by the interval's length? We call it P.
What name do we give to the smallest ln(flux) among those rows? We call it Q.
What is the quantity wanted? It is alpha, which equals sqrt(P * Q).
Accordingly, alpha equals 3.51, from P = 3.52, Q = 3.51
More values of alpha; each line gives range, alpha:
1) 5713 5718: 3.46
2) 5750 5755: 3.34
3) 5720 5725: 3.39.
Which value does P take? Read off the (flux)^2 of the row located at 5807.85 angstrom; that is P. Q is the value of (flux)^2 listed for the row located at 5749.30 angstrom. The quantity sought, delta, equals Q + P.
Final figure 1878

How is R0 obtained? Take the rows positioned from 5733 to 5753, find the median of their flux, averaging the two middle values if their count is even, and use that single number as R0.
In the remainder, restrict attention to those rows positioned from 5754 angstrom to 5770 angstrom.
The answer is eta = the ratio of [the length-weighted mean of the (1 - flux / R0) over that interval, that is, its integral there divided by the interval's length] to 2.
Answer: 0.015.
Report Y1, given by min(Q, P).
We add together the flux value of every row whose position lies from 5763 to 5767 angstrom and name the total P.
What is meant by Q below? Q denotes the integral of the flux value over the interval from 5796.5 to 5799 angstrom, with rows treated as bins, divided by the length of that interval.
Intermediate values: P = 93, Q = 30.4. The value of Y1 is 30.4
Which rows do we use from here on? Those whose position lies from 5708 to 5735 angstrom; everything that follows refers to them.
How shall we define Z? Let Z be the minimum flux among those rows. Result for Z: 28.97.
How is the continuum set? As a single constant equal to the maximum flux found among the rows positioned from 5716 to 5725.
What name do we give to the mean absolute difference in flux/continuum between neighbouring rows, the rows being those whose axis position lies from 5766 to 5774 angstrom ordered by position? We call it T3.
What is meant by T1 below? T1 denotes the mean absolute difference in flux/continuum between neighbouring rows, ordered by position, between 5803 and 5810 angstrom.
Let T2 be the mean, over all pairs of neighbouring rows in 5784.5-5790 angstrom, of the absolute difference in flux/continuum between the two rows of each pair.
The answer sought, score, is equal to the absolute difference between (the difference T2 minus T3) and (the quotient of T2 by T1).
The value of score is 0.51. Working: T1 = 0.050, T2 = 0.025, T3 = 0.029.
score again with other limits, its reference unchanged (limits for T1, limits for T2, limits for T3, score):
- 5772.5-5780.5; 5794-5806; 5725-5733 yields 0.49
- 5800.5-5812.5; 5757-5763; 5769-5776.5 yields 1.46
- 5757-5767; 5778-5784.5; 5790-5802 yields 0.68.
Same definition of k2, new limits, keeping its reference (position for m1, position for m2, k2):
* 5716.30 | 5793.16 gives -48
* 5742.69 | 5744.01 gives -99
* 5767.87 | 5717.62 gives -68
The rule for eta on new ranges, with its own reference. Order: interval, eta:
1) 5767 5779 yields 0.014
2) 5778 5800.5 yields -0.007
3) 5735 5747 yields -0.011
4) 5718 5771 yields 0.008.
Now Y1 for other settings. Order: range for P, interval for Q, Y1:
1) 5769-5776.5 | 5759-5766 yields 30.0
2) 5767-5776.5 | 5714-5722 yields 31.7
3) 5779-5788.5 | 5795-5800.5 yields 30.7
